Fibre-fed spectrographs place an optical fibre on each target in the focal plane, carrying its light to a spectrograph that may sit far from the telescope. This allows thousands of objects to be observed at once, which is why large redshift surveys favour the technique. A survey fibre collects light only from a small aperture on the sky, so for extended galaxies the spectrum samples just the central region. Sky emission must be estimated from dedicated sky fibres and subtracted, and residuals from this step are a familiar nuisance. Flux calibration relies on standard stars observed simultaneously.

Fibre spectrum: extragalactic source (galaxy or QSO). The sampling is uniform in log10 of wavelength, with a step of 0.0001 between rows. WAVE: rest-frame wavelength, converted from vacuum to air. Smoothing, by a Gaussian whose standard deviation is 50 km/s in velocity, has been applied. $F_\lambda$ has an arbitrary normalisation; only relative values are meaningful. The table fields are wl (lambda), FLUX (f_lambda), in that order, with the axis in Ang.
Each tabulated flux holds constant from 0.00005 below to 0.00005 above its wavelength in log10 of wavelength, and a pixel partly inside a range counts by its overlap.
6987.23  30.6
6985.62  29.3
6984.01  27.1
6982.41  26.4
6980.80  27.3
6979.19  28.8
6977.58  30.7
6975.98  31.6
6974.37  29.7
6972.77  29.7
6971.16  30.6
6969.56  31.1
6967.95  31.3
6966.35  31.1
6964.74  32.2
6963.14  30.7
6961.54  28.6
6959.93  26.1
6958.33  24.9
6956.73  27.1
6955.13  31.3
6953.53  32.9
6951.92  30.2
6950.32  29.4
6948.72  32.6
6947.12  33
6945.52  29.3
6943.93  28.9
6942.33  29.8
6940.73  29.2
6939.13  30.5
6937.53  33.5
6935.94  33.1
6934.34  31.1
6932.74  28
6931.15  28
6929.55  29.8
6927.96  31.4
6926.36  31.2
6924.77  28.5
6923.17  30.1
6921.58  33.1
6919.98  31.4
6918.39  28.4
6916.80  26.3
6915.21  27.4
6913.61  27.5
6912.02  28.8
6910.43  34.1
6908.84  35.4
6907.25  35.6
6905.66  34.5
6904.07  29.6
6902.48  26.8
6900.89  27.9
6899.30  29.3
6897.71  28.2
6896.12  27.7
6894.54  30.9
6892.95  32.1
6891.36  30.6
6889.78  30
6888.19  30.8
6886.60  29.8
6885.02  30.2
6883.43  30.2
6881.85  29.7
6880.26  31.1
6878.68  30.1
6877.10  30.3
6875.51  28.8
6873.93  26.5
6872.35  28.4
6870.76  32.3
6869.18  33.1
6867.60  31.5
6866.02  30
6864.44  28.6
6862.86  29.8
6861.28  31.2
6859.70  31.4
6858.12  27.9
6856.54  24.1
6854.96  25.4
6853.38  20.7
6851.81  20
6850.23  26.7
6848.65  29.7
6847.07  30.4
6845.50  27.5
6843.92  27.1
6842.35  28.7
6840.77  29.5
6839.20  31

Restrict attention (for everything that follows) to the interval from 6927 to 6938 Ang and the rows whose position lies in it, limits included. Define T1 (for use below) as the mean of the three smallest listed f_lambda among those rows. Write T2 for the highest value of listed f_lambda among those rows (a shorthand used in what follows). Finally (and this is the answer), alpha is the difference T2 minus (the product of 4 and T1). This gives -81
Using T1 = 28.6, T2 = 33.5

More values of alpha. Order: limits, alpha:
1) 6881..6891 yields -89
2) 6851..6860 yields -55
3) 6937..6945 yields -84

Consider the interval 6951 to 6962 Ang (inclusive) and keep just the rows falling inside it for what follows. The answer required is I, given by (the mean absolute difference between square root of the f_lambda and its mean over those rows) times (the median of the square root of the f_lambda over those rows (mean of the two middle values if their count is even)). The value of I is 1.17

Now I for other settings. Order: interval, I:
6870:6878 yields 0.81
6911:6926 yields 0.81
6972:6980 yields 0.42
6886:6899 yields 0.55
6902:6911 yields 1.56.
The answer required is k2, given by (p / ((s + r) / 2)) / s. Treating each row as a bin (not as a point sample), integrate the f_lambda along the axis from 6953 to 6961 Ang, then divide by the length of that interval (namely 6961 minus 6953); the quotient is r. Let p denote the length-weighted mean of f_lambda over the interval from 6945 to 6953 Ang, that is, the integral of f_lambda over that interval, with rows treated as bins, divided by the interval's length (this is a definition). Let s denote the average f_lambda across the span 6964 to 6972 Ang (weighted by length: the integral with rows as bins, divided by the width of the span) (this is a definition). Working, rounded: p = 31.0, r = 28.3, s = 31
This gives 0.0333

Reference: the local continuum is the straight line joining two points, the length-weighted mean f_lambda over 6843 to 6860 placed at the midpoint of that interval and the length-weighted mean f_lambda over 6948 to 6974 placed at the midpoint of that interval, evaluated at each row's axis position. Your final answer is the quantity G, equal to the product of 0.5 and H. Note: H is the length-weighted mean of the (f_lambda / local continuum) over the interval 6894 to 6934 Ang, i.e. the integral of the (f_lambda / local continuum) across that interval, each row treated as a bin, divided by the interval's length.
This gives 0.528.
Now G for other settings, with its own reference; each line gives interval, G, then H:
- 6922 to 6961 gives 0.512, 1.02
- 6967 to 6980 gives 0.501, 1.00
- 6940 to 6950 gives 0.517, 1.03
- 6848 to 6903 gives 0.533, 1.07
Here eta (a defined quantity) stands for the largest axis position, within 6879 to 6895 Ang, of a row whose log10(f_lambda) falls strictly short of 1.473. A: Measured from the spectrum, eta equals 6881.85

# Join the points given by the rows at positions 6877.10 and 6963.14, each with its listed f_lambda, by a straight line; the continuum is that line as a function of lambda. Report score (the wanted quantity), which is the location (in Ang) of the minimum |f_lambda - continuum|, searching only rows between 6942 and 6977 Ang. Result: 6963.14 Ang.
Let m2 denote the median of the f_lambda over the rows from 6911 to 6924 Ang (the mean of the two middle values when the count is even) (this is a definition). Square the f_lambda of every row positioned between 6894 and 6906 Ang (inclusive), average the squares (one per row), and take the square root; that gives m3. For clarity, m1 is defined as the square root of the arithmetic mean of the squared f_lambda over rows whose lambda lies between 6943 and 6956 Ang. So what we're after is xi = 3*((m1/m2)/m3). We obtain 0.110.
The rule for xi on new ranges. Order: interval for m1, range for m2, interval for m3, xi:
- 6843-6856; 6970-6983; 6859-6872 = 0.085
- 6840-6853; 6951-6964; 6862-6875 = 0.094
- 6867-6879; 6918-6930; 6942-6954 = 0.096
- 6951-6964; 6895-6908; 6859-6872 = 0.098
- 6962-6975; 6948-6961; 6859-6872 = 0.100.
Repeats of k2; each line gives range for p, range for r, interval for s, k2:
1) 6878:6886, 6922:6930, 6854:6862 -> 0.0374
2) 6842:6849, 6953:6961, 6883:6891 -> 0.0324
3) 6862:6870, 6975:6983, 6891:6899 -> 0.0349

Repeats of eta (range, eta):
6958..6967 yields 6961.54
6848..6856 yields 6854.96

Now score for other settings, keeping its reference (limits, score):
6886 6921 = 6891.36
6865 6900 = 6877.10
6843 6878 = 6877.10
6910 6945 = 6939.13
